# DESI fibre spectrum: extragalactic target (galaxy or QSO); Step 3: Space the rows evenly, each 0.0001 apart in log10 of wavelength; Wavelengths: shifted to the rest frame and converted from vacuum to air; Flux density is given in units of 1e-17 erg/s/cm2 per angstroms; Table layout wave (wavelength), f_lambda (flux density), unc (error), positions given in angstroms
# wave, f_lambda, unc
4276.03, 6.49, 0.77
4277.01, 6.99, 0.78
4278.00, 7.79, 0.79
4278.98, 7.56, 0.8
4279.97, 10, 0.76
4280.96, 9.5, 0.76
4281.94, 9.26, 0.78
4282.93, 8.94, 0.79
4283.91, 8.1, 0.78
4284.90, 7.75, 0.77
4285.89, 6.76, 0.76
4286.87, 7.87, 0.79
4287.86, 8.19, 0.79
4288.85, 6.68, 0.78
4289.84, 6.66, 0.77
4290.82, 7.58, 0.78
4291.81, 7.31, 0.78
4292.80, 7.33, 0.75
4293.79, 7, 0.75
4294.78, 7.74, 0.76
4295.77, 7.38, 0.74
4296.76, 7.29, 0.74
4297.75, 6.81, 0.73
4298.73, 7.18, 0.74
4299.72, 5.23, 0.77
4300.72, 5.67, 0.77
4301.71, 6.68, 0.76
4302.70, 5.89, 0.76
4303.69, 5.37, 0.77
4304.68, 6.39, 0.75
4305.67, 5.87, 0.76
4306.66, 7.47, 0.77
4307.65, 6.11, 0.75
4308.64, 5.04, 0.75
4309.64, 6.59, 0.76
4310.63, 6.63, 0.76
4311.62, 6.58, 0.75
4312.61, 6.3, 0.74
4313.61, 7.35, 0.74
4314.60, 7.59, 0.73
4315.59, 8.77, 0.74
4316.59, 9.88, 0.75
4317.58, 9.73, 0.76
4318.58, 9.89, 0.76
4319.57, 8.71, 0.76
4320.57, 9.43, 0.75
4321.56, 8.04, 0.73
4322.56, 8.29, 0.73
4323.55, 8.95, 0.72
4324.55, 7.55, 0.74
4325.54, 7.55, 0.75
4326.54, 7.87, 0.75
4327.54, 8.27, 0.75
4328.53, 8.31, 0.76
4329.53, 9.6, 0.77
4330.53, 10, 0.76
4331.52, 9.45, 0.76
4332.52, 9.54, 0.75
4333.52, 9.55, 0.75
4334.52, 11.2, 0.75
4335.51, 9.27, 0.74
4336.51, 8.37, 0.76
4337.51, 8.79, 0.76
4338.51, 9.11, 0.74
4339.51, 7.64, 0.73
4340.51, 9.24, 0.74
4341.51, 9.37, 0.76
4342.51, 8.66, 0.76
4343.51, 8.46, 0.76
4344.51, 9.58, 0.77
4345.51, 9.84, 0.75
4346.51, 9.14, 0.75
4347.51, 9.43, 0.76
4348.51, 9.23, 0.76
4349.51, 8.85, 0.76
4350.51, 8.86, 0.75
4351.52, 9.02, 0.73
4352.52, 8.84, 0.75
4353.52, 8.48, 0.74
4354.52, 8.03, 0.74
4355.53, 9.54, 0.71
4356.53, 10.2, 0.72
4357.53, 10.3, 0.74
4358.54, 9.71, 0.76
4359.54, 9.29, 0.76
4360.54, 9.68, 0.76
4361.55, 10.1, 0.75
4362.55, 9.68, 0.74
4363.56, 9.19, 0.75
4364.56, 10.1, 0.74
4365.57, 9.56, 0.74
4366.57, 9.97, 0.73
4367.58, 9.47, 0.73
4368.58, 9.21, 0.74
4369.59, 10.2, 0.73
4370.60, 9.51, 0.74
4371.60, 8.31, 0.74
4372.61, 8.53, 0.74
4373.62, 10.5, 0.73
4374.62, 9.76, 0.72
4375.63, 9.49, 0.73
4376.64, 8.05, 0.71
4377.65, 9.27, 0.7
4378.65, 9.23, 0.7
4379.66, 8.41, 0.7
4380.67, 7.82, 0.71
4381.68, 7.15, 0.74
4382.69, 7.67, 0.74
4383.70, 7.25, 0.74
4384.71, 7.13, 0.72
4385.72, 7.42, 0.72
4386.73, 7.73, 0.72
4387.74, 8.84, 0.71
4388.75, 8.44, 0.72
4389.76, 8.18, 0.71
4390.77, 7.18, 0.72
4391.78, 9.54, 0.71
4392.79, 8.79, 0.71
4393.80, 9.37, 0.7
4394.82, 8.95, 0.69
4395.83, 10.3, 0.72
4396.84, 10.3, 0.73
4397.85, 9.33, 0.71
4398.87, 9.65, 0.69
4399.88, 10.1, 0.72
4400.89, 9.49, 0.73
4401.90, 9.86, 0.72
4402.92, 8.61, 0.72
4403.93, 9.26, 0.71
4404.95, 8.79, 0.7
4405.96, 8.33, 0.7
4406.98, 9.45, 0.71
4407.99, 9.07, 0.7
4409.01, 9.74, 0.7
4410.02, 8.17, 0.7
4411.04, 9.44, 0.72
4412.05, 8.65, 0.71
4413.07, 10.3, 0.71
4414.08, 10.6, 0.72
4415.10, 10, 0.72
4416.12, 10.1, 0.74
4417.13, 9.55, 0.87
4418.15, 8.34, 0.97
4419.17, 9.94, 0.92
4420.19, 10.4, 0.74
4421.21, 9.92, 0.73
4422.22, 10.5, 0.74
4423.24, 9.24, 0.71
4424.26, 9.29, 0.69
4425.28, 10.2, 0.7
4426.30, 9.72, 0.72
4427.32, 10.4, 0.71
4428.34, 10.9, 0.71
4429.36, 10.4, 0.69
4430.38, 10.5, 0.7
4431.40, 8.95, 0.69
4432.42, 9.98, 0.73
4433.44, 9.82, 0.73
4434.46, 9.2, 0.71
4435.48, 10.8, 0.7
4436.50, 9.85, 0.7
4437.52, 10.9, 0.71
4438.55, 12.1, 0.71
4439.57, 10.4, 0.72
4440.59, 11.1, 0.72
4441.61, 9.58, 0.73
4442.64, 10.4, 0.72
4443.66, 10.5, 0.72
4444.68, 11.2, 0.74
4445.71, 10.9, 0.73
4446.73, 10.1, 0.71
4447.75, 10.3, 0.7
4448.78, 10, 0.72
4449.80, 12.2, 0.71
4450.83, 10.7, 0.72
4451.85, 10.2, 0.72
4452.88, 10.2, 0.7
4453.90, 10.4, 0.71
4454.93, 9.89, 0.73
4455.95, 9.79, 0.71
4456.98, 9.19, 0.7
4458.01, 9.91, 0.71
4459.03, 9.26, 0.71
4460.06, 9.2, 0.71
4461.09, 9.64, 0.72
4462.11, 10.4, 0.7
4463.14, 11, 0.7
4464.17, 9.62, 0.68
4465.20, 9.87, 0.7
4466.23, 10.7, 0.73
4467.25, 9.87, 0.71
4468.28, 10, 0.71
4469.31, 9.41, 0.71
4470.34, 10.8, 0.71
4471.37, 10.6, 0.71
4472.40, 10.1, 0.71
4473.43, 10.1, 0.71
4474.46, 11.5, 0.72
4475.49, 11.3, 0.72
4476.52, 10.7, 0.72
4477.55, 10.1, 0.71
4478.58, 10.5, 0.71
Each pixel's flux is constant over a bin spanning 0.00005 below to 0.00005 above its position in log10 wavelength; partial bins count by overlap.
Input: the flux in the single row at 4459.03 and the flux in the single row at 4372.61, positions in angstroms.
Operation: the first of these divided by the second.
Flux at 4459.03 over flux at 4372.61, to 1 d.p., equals 1.1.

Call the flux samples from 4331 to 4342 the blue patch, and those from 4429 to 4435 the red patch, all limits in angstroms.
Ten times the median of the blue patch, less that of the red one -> 83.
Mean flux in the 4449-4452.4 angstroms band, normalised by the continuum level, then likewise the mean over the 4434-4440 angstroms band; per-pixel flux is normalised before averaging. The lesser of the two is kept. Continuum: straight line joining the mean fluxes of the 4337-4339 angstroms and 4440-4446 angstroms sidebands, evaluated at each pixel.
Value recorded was 1.00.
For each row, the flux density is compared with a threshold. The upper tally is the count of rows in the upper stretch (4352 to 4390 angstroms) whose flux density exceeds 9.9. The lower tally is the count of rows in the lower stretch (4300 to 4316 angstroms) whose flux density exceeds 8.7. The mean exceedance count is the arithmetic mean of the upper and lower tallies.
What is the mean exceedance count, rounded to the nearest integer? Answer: 4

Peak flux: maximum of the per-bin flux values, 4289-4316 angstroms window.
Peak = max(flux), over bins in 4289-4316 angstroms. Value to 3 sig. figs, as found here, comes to 8.77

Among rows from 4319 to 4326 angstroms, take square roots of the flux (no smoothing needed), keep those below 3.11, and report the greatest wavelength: 4325.54 angstroms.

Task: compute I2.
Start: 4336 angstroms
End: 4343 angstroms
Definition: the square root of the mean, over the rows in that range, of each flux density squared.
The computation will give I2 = 8.8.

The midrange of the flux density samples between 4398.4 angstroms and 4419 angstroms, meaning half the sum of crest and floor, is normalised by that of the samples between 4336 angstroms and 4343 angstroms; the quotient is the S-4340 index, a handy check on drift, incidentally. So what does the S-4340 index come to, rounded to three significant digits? 1.10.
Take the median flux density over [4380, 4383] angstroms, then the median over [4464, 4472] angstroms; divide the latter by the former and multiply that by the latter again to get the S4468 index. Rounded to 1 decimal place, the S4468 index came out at 12.9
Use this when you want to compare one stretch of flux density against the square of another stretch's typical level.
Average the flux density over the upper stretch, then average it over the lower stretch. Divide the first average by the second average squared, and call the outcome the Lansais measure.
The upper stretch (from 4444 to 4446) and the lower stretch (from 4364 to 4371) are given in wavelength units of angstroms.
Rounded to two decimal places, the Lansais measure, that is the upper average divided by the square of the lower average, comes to 0.12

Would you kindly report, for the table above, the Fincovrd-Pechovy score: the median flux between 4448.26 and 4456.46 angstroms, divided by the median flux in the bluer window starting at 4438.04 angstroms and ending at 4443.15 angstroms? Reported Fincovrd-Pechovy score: 0.98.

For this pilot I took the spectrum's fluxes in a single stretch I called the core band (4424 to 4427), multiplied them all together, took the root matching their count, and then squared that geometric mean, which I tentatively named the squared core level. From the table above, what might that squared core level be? 95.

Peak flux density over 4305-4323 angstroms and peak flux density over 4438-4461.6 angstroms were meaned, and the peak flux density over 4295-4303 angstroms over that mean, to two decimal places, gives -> 0.67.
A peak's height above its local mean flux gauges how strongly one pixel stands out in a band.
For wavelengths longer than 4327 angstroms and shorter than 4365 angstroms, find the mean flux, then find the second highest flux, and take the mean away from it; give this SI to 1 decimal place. 1.0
